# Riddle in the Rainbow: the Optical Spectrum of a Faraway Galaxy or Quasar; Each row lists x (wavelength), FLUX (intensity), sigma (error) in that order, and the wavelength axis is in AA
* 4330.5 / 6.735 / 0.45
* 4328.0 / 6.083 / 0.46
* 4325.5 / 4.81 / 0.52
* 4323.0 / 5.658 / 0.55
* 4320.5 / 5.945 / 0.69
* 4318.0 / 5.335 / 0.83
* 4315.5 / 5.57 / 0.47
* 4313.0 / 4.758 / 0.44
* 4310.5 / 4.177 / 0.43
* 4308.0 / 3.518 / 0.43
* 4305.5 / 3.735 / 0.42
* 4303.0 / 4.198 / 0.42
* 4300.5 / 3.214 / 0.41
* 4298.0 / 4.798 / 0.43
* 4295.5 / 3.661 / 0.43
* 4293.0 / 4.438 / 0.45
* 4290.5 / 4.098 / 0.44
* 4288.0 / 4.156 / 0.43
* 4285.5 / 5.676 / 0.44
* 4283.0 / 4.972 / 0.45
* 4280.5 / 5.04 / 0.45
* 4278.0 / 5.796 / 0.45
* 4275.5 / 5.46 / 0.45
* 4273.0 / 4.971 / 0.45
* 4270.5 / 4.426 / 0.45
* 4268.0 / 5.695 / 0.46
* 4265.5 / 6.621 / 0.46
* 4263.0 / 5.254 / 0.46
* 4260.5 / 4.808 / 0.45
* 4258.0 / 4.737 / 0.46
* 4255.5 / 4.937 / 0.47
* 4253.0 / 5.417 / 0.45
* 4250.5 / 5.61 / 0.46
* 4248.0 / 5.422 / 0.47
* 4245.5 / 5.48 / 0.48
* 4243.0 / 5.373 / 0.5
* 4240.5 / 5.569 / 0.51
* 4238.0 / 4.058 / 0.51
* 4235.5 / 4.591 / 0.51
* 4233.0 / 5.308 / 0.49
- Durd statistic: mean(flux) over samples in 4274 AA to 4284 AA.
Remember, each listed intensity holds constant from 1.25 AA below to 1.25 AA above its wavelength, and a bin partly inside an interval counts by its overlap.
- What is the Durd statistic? 5.32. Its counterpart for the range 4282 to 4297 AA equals 4.50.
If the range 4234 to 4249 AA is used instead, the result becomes 5.08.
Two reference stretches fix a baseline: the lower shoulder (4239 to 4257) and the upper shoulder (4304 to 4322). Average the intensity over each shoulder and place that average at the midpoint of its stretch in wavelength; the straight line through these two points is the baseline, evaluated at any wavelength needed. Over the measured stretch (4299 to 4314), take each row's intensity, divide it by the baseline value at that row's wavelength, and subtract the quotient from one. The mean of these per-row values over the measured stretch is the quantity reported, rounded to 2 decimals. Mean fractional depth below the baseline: 0.18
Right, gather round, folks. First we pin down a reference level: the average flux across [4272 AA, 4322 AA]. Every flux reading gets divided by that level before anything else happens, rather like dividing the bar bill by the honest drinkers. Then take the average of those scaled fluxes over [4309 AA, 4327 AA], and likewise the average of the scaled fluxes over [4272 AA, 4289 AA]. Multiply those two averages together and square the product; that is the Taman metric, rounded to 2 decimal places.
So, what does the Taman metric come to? 1.49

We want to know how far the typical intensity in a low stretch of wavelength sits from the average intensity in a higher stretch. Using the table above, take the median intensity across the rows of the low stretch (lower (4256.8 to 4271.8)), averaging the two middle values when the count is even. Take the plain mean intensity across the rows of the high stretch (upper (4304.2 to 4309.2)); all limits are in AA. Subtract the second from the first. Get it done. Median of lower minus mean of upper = 1.40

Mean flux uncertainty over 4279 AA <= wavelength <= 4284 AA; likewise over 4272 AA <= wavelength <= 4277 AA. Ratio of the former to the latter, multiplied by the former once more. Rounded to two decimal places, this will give 0.45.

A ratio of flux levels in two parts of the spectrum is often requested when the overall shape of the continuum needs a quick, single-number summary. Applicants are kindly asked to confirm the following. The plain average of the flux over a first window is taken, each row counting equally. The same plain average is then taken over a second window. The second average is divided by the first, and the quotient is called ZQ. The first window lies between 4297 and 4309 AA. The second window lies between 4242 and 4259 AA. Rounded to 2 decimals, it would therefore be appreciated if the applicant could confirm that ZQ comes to 1.36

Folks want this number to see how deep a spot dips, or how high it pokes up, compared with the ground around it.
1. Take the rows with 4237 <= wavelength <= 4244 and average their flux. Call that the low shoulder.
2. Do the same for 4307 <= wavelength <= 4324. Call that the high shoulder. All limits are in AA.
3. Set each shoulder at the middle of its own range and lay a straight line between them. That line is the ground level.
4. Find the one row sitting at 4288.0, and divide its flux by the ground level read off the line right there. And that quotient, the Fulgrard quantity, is 0.83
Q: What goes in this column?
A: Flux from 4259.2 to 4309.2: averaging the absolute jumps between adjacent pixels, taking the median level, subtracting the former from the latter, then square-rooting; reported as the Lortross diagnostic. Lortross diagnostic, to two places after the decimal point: 2.02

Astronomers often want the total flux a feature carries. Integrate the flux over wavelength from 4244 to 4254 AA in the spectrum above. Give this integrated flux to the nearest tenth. 54.8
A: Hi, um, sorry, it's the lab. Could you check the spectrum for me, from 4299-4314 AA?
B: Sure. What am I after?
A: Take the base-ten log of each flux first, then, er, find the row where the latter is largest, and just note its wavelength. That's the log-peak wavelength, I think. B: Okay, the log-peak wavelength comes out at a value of 4313.0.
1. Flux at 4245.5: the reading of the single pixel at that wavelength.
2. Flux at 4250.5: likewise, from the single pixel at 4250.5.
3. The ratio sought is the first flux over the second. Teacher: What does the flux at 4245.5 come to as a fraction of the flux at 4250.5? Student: 1.0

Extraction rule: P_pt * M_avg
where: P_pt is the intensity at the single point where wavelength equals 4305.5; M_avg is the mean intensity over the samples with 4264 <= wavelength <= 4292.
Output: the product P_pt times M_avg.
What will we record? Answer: 19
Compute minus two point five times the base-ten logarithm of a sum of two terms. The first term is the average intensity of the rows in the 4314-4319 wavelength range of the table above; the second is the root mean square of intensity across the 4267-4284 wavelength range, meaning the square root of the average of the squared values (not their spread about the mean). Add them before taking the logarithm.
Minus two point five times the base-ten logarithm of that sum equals -2.57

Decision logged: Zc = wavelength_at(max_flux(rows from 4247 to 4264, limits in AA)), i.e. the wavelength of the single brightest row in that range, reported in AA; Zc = 4250.5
